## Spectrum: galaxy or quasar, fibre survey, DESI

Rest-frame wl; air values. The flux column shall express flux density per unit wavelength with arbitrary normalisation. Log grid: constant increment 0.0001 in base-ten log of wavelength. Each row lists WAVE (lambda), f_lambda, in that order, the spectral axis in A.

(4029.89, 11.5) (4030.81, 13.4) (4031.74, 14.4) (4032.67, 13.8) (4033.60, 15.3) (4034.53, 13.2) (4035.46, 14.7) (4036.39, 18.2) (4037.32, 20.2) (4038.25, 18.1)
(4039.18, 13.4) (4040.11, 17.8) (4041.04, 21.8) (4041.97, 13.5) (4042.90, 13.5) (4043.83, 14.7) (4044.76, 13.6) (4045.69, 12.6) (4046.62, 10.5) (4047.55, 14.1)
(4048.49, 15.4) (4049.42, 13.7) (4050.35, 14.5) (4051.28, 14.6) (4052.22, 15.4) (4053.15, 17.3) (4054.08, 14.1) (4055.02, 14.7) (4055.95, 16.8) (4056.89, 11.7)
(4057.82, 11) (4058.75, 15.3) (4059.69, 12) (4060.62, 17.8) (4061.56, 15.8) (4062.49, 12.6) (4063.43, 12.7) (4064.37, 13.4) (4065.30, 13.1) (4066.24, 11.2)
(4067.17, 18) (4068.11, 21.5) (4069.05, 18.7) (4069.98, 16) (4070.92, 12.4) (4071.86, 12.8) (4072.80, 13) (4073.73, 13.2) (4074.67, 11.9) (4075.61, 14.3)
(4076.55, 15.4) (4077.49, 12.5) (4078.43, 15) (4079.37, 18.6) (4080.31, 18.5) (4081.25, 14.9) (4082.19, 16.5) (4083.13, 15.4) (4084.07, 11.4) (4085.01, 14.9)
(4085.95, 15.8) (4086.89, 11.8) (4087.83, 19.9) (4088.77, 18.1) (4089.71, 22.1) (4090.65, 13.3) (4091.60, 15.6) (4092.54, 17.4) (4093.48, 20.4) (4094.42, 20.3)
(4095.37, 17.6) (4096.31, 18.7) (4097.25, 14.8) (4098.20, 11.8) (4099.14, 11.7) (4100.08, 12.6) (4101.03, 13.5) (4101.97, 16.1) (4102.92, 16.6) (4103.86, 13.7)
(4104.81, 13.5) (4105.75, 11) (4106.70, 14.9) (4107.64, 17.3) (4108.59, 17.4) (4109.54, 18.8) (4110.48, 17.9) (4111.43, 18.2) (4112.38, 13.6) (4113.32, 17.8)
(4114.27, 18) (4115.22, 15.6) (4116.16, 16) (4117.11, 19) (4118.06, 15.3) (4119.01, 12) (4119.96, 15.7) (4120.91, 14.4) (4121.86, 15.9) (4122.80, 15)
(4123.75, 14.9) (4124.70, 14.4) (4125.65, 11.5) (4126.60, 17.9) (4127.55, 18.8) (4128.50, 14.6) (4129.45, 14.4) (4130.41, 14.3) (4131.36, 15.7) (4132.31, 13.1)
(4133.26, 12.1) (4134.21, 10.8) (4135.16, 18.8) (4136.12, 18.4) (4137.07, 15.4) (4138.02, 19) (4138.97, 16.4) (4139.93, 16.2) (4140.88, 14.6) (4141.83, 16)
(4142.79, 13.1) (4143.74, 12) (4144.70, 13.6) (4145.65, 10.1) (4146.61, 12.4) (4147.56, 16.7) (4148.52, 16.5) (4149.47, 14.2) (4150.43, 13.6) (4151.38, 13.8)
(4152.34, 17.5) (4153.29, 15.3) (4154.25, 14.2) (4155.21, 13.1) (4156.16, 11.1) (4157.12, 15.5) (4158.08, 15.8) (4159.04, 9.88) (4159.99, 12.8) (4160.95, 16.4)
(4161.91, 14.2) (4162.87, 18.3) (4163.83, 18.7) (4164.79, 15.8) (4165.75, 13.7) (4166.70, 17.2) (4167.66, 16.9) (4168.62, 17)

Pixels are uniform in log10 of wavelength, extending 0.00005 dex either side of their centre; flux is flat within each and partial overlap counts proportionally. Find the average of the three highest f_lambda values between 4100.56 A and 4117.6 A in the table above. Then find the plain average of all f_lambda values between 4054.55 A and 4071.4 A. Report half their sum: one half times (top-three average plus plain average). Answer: 16.7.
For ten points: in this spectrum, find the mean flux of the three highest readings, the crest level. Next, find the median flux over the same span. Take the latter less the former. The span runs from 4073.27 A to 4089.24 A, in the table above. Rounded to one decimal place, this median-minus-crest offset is -4.0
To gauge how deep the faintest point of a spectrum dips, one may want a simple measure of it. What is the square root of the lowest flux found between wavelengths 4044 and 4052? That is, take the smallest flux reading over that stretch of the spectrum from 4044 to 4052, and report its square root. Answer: 3.24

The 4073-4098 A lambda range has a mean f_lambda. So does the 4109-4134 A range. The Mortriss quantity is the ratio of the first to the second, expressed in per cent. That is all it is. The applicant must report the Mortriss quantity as 103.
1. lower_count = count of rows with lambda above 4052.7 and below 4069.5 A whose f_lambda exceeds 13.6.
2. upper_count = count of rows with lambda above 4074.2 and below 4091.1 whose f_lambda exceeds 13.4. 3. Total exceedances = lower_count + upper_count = 23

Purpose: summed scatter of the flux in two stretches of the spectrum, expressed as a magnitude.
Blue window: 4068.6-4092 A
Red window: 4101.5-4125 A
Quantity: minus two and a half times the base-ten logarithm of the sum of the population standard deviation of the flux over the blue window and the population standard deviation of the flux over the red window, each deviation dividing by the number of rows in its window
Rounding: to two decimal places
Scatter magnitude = -1.69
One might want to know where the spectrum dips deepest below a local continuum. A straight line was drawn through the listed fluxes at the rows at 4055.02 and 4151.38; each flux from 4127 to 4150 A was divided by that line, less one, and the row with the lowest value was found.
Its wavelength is 4145.65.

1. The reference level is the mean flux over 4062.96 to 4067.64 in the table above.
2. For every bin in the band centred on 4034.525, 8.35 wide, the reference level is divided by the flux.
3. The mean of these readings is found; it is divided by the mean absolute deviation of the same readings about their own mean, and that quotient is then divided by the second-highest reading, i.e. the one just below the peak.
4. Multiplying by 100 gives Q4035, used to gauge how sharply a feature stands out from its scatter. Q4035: 809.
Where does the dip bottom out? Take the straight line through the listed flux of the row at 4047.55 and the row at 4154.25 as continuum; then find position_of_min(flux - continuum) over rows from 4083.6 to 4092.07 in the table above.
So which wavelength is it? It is 4084.07 A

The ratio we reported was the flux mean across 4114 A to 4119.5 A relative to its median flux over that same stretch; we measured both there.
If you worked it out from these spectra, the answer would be 1.01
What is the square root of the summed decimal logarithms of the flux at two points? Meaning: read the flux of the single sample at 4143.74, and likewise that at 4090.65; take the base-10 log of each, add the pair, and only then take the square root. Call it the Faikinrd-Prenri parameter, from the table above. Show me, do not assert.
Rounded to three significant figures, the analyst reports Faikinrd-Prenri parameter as 1.48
